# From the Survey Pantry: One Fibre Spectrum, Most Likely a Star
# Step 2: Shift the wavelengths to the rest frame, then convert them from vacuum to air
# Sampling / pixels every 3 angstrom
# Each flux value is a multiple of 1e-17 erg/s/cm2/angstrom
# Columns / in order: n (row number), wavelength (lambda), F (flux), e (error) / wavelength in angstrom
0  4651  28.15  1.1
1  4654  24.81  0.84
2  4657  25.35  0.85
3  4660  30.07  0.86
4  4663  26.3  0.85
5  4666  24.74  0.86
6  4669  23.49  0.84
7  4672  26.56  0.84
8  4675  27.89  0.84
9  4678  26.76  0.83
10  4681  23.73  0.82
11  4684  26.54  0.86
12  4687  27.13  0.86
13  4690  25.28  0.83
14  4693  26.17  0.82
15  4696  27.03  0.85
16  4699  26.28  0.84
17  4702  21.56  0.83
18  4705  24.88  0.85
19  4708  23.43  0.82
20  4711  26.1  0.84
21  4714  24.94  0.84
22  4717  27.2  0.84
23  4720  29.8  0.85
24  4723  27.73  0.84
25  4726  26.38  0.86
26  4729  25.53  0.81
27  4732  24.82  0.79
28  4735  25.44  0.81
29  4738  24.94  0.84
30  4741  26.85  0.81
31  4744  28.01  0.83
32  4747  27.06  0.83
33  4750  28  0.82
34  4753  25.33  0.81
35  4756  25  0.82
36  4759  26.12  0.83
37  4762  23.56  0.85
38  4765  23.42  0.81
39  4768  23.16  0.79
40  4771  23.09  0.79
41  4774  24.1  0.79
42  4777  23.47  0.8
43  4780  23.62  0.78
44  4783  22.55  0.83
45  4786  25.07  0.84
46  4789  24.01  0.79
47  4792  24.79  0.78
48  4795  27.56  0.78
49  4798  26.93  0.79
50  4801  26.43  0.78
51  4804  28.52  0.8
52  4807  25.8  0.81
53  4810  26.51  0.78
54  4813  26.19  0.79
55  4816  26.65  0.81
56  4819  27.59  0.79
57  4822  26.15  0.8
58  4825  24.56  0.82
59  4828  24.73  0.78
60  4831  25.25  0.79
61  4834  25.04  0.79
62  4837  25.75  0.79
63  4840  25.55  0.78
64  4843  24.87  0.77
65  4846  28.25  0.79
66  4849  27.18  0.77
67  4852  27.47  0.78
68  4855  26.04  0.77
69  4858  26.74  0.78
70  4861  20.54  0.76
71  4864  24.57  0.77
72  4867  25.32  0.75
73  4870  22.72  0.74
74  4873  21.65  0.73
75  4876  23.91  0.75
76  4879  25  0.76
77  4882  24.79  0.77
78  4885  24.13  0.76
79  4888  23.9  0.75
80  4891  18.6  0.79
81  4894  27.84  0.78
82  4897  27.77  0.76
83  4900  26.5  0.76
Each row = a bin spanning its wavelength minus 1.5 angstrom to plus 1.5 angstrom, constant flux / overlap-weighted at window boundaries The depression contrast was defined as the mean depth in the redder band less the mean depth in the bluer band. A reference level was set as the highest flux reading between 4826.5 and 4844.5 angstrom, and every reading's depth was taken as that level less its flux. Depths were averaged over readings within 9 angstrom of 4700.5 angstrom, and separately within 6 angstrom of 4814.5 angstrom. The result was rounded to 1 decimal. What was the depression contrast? -1.8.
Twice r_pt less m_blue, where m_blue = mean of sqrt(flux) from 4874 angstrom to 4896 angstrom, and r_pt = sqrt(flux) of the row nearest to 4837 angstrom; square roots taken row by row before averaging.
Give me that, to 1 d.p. 5.3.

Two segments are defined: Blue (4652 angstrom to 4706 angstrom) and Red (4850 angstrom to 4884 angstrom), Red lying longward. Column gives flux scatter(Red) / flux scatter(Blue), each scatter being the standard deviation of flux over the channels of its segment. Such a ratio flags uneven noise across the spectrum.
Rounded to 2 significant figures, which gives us 1.1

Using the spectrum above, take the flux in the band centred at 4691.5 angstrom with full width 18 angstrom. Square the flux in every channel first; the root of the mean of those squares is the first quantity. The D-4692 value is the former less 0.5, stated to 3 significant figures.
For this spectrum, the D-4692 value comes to 25.9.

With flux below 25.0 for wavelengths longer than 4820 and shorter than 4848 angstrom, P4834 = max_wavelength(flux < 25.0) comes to 4843 angstrom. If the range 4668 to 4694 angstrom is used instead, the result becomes 4681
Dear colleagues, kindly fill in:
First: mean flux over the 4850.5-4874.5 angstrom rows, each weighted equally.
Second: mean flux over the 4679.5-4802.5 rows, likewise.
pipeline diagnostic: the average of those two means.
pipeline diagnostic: 24.9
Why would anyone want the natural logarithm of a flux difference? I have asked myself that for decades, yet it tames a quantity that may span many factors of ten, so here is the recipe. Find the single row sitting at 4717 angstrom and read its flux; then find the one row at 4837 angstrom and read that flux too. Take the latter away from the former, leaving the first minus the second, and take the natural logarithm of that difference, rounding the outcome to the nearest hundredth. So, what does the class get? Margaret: 0.37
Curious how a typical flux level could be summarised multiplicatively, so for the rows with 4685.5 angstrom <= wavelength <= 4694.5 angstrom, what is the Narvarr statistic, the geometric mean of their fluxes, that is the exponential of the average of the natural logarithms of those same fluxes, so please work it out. 26.2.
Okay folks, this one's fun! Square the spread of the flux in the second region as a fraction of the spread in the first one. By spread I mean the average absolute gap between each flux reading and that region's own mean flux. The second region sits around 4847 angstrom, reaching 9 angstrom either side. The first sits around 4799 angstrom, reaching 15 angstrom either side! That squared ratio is 1.1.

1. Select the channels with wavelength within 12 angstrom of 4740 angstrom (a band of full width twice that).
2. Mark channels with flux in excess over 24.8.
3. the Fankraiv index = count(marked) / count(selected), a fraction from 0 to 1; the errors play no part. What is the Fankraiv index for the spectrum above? 1.0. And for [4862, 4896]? 0.3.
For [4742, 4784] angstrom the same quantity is 0.4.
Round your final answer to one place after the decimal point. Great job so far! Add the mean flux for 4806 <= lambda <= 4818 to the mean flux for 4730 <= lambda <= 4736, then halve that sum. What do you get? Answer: 25.7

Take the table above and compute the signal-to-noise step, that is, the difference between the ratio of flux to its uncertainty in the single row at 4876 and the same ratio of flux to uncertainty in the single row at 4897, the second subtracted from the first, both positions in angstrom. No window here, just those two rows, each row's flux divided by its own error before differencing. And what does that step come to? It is -5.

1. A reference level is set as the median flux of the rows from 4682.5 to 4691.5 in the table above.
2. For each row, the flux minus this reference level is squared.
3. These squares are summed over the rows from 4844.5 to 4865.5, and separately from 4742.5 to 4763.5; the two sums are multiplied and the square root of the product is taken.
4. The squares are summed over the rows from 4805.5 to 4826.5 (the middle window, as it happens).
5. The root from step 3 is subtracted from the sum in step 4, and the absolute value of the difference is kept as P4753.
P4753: 22.0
